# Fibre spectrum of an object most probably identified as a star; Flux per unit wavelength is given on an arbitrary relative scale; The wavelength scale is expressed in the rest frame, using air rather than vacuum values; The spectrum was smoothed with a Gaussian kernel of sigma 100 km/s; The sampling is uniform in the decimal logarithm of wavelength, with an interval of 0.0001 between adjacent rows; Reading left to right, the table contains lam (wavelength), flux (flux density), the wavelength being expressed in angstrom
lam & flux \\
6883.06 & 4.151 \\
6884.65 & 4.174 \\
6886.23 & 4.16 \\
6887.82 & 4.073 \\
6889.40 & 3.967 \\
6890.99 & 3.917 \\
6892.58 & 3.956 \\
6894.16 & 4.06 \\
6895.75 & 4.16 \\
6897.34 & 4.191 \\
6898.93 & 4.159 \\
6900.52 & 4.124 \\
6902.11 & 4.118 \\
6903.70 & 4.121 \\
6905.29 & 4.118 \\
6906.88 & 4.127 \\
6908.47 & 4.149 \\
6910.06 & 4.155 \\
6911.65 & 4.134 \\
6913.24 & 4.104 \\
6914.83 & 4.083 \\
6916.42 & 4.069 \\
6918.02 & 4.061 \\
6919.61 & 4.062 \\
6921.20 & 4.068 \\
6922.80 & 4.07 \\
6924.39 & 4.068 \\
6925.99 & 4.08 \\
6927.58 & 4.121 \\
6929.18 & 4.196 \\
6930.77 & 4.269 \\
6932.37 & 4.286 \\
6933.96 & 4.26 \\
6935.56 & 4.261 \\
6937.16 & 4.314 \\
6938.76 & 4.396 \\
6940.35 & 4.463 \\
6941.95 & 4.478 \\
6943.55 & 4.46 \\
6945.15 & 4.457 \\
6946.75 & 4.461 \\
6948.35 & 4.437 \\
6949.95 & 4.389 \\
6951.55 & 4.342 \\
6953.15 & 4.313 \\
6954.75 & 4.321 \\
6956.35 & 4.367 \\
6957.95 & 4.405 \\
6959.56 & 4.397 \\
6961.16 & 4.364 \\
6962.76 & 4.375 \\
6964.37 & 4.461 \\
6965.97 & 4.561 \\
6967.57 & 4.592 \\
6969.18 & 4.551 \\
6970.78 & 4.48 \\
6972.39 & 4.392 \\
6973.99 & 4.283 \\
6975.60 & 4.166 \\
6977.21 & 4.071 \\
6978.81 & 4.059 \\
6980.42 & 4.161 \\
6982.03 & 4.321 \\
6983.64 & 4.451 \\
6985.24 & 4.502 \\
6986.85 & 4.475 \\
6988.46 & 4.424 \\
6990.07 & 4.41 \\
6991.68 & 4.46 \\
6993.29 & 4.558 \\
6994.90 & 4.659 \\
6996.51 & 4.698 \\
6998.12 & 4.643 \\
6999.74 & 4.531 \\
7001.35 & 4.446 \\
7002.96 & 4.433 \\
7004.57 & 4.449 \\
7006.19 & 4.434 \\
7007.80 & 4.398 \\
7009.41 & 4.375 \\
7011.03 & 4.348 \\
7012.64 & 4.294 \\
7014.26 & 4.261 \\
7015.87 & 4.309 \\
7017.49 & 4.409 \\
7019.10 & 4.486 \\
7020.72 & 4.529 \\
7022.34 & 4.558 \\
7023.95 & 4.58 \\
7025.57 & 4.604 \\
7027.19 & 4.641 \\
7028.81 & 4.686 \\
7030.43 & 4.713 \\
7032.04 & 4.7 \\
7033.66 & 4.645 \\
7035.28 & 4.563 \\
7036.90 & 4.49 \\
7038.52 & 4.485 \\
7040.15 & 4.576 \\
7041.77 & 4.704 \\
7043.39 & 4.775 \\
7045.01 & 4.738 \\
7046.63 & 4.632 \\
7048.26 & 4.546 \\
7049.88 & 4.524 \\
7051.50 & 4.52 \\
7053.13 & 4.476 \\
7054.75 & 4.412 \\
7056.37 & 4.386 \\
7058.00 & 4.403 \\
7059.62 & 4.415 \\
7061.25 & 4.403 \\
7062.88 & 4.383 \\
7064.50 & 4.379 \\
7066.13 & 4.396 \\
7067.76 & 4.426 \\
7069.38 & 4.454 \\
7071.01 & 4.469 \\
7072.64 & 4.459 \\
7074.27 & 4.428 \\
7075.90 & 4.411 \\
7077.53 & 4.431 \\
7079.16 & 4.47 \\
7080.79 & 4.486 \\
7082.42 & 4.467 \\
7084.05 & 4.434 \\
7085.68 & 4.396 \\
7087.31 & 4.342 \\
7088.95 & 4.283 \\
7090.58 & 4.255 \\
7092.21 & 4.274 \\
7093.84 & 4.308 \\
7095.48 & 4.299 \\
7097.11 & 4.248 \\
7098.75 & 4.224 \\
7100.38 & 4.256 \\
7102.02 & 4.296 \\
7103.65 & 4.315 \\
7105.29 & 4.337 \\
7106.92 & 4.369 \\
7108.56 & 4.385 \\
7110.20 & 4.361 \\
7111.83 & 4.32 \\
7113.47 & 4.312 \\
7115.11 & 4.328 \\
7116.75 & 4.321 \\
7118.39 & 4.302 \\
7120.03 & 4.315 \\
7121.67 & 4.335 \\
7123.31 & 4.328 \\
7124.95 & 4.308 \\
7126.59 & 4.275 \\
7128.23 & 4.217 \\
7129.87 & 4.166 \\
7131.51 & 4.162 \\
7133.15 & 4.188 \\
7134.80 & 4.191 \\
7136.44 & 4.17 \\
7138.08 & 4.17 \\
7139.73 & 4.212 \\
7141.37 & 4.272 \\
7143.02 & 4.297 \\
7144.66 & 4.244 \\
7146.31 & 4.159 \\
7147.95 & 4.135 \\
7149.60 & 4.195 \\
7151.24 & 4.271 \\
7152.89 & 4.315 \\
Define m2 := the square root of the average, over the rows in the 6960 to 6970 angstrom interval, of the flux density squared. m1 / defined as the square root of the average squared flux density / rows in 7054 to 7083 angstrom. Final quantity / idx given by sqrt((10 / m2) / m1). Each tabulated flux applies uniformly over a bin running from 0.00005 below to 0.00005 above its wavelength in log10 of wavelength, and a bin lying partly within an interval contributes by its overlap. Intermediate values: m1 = 4.427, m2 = 4.48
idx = 0.710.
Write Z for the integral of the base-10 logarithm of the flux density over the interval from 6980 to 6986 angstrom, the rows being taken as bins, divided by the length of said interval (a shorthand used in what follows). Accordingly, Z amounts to 0.641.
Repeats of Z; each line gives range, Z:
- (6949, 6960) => 0.640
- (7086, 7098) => 0.632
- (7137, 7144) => 0.627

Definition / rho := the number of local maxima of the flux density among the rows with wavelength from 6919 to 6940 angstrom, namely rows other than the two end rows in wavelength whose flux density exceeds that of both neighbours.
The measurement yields 2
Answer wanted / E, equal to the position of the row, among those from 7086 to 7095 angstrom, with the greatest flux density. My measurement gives 7087.31 angstrom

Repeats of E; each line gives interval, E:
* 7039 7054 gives 7043.39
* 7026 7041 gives 7030.43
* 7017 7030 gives 7028.81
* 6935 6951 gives 6941.95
